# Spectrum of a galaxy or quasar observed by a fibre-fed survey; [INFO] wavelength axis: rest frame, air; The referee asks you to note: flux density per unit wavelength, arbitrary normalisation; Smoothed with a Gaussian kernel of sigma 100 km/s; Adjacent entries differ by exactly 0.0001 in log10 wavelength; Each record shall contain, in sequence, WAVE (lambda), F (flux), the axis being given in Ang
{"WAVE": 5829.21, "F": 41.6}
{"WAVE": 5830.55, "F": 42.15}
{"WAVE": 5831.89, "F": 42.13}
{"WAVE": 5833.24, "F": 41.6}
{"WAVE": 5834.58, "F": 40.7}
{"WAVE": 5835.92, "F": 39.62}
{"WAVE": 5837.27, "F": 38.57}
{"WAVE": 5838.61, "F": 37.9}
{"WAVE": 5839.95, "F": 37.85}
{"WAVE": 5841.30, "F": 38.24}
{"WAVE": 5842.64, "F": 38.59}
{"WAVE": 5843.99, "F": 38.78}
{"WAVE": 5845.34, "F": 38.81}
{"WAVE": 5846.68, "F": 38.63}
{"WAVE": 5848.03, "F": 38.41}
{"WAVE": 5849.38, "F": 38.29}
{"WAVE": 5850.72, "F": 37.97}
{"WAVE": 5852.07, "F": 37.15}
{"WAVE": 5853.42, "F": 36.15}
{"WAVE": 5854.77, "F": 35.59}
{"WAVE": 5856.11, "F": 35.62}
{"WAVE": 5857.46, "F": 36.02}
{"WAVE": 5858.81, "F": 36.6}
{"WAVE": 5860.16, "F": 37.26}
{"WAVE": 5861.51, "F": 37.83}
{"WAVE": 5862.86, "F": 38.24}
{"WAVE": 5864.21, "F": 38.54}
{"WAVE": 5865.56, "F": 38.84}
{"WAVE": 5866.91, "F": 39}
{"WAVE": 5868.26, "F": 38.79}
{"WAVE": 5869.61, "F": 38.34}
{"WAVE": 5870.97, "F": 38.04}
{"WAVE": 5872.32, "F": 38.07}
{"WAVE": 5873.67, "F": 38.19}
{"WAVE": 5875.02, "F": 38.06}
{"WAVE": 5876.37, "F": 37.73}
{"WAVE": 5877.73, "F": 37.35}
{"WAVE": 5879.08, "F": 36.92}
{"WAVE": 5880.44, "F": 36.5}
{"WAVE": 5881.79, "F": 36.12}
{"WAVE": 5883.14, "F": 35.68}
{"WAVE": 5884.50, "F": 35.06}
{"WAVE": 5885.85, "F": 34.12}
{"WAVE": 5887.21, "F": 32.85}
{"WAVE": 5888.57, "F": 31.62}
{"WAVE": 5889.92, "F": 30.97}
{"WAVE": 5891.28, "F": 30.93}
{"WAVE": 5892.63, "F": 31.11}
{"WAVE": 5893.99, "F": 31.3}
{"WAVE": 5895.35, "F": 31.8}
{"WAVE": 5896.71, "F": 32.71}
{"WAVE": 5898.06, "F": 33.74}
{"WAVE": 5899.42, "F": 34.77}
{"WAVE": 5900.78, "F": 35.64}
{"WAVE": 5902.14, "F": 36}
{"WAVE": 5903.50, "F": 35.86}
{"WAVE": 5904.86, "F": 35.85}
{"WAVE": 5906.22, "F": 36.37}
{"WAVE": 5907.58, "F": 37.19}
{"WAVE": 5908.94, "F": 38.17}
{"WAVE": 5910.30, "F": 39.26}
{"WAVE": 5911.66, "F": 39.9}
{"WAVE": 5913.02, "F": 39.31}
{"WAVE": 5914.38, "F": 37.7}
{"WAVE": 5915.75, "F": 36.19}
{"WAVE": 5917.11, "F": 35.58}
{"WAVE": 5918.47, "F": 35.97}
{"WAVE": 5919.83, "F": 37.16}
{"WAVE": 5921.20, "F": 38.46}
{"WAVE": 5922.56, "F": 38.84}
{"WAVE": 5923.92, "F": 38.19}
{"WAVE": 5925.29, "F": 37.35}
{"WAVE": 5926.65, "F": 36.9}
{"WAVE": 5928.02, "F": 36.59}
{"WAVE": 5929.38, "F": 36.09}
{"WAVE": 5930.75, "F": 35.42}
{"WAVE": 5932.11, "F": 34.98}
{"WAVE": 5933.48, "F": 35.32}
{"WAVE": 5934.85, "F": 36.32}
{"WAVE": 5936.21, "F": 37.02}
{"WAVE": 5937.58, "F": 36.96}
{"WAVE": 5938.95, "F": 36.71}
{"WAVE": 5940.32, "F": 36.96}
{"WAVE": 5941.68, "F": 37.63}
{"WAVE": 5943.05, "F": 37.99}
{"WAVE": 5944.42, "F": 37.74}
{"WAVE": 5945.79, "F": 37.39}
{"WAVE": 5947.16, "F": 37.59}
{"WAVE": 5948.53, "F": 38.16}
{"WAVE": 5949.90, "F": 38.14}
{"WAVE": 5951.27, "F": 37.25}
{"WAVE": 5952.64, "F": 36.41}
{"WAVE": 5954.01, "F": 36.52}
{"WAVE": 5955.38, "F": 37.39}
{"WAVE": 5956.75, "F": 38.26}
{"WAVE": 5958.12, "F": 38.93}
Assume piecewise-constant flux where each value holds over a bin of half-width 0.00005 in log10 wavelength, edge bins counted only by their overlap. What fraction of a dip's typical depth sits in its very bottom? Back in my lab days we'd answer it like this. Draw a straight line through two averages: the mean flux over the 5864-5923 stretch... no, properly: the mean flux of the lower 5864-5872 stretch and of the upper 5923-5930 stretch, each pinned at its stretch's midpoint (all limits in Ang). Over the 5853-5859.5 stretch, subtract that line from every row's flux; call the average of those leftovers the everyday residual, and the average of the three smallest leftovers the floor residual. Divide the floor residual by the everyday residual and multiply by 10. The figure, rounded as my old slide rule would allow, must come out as 11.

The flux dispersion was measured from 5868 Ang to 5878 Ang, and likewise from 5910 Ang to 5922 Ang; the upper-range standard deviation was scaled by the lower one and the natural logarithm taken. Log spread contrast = 1.3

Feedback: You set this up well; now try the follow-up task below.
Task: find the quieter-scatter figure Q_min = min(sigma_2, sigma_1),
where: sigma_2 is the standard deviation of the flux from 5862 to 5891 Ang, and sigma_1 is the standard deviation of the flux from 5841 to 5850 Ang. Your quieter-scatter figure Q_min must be 0.2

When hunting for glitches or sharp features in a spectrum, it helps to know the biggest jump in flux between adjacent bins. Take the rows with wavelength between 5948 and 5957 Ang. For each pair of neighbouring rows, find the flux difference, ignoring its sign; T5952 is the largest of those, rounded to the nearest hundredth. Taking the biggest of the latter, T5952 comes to 0.89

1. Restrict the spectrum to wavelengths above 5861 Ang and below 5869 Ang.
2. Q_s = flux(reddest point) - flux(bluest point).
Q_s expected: 1.0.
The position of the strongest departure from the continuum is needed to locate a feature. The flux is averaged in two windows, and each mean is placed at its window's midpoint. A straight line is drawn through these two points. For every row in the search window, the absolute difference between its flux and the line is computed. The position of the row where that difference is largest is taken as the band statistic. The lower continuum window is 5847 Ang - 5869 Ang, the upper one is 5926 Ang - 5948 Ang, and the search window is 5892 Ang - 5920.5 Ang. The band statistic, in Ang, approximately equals 5892.63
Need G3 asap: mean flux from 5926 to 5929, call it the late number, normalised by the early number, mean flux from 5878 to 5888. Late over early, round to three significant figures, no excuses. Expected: 1.04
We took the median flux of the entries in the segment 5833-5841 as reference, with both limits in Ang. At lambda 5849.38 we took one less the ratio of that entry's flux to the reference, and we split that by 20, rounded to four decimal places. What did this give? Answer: 0.0010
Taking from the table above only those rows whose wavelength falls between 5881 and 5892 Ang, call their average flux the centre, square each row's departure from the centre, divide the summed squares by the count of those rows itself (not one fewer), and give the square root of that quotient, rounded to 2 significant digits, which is 2.0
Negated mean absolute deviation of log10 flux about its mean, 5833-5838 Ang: -0.011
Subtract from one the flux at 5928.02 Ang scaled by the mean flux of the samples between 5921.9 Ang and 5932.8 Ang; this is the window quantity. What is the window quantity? 0.01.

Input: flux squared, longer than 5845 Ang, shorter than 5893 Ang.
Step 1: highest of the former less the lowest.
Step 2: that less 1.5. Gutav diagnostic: 563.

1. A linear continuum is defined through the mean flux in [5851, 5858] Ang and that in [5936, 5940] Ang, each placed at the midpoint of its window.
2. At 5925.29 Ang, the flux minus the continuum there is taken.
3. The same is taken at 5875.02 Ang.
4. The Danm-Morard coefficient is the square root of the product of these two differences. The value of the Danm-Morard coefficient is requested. 1.0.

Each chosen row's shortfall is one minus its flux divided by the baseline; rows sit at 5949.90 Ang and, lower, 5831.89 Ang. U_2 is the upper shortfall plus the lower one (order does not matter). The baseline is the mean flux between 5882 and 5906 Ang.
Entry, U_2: -0.39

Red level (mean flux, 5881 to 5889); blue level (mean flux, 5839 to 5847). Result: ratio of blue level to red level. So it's 1.12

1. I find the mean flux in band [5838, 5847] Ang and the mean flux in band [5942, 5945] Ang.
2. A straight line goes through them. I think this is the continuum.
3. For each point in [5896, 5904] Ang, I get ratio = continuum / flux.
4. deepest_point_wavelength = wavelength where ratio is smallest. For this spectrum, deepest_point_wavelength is 5902.14 Ang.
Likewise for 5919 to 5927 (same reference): 5922.56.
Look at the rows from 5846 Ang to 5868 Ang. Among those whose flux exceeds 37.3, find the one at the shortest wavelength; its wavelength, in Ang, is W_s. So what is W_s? 5846.68 Ang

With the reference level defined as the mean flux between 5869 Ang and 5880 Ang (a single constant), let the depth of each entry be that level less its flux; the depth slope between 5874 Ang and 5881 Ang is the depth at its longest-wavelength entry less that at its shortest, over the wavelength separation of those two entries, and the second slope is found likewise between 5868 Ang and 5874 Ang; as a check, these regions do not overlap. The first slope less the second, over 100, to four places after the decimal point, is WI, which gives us 0.0018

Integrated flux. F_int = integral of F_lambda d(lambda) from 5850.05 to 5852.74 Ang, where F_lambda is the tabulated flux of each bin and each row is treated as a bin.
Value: 101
